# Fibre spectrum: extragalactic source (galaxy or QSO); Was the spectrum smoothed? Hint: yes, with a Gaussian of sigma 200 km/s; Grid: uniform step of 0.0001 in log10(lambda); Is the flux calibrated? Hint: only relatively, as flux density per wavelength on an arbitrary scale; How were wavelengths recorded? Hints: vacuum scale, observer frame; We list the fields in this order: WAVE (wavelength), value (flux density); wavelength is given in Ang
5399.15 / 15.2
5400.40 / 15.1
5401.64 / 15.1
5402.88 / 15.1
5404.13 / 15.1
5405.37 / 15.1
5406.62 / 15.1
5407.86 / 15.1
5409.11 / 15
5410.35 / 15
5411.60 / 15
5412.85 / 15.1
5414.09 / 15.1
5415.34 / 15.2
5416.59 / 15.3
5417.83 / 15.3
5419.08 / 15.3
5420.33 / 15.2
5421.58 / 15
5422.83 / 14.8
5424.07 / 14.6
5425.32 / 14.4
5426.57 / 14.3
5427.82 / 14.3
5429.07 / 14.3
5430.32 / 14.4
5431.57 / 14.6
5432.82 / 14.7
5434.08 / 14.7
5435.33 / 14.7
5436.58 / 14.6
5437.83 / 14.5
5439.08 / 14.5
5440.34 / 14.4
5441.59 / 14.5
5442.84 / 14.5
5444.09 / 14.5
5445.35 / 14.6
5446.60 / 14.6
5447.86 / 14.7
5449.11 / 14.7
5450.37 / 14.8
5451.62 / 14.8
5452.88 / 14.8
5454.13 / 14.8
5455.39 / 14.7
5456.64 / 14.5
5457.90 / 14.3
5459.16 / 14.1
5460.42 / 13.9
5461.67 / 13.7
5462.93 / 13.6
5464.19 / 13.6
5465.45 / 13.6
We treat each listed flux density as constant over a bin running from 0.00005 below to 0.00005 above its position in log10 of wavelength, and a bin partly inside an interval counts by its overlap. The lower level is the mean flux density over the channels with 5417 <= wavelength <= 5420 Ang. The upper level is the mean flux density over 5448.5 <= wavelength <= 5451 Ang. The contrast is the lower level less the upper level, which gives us 0.55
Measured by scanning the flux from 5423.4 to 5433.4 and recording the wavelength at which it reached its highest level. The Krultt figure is 5432.82 Ang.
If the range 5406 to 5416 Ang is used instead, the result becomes 5415.34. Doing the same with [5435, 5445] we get 5435.33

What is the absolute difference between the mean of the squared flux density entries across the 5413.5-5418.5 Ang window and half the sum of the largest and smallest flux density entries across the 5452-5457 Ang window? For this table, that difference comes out 217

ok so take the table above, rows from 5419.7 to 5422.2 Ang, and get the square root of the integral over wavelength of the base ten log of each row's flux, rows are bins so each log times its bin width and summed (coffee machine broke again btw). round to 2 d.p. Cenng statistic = 1.72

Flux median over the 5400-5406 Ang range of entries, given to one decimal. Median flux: 15.1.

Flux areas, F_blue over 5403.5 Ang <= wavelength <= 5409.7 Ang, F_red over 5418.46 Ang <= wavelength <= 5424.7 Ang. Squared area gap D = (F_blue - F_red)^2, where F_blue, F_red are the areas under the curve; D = 0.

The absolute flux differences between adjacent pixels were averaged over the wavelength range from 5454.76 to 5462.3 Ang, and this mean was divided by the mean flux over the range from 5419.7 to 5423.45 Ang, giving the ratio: 0.0133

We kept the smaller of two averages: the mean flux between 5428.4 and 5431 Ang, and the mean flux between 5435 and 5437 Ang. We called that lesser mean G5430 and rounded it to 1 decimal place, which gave 14.4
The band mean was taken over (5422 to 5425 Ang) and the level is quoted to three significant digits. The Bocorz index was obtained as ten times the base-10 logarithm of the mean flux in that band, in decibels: 11.7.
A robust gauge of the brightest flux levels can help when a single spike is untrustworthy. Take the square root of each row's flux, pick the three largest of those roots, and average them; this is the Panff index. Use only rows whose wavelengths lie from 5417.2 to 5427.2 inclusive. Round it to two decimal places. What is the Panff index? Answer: 3.91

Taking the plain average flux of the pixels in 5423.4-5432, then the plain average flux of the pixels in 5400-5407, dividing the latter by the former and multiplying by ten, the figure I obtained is 10.5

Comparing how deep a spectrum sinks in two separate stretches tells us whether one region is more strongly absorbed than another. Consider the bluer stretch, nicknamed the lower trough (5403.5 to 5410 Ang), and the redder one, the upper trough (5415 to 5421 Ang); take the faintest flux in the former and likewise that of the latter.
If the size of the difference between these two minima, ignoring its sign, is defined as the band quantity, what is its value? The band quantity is 0.2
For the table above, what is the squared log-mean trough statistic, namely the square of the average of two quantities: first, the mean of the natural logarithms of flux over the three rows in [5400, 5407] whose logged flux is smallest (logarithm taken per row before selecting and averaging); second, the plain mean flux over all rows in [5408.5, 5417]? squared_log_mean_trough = 79.3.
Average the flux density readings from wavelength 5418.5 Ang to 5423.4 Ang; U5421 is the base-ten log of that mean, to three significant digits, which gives 1.18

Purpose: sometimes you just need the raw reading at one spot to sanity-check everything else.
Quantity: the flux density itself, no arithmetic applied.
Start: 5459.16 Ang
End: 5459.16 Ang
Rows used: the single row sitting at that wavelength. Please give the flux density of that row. 14.1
